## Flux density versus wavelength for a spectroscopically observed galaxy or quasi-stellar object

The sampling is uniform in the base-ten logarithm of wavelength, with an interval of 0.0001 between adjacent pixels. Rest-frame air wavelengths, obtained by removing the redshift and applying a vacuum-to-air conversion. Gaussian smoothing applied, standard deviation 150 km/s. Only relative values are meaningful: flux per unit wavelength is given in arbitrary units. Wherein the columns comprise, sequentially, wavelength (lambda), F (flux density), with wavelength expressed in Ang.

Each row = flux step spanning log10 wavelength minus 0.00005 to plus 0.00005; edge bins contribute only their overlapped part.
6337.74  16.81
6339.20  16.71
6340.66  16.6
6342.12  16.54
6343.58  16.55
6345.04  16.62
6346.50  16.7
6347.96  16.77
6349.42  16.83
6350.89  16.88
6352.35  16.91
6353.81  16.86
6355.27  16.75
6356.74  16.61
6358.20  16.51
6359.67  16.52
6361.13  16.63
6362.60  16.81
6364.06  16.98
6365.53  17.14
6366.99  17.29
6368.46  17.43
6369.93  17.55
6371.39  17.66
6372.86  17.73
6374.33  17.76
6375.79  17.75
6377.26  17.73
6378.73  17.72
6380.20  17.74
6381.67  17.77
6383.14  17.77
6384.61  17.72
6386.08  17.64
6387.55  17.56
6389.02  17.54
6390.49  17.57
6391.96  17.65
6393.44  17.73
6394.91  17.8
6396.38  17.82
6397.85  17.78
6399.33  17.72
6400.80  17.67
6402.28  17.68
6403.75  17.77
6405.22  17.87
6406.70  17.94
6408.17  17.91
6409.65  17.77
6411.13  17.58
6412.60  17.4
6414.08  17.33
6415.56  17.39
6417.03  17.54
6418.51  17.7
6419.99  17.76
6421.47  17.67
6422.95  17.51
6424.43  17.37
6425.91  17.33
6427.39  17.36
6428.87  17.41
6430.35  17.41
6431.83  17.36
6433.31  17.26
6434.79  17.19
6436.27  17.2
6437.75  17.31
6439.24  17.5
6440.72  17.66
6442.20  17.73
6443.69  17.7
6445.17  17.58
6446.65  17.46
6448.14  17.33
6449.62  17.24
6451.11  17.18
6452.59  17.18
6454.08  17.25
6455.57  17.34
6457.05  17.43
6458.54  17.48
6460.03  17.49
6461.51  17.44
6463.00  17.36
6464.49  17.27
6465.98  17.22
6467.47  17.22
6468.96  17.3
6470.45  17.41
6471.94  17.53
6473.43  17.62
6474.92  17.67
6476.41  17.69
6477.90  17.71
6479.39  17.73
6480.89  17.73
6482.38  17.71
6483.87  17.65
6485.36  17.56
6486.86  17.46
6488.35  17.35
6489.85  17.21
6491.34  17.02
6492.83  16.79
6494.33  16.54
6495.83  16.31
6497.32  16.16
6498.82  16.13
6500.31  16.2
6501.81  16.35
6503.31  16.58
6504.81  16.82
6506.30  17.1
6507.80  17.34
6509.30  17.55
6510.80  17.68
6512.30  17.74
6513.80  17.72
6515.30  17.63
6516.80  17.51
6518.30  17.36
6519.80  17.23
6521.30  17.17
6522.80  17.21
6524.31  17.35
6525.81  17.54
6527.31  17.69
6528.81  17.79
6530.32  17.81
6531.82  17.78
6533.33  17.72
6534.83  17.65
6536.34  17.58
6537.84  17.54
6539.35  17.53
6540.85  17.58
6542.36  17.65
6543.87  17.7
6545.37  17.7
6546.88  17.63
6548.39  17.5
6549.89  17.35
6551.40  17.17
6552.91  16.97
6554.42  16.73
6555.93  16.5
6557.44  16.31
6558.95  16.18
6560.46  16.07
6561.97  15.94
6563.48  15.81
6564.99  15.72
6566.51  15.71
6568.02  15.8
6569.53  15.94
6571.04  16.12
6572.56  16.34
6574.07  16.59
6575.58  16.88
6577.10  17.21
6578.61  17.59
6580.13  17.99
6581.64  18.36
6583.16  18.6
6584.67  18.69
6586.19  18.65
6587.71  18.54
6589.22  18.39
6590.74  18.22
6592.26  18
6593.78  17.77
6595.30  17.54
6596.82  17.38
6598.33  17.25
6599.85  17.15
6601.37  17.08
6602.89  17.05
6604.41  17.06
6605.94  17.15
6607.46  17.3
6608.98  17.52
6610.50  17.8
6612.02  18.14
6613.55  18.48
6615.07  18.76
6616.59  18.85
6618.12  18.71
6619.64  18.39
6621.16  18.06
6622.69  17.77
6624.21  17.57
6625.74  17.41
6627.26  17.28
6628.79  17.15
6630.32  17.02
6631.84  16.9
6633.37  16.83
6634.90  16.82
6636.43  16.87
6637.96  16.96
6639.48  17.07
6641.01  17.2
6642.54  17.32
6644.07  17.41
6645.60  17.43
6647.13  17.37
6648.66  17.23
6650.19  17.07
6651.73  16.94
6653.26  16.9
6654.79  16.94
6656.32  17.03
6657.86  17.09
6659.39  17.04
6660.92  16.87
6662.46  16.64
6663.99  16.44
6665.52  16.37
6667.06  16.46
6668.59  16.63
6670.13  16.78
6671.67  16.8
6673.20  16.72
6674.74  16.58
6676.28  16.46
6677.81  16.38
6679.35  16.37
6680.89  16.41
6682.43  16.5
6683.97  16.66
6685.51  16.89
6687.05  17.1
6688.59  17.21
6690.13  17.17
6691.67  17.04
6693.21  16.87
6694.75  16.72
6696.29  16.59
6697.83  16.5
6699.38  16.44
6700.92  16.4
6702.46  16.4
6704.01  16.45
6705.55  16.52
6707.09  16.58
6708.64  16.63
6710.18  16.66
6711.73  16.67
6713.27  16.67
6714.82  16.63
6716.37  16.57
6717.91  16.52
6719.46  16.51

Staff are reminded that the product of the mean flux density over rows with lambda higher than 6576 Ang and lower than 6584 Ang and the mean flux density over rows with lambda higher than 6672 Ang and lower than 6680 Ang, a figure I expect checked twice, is 296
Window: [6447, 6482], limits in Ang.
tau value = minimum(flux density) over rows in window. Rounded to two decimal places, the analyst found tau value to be 17.18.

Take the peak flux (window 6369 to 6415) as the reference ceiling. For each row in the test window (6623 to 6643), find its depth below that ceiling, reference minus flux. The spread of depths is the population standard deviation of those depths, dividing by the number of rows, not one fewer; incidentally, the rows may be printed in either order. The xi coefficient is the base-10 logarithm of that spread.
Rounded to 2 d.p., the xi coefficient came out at -0.64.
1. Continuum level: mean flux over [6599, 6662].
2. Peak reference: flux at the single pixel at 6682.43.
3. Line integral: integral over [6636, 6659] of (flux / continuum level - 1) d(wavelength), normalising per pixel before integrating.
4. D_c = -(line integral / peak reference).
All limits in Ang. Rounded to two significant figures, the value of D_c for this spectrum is 0.021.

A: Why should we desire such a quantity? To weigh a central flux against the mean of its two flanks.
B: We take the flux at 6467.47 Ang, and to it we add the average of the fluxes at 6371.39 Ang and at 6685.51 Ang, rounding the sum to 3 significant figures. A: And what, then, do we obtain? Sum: 34.5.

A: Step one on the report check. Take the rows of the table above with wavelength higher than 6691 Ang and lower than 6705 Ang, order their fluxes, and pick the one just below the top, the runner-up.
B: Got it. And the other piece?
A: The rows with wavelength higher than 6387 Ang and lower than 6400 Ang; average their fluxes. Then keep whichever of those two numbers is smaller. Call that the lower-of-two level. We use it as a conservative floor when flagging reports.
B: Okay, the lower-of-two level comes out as 16.9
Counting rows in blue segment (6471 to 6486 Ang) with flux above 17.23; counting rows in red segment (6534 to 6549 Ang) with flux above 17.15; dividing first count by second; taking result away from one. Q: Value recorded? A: 0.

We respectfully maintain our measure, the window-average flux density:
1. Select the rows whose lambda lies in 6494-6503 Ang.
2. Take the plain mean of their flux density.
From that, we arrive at 16.3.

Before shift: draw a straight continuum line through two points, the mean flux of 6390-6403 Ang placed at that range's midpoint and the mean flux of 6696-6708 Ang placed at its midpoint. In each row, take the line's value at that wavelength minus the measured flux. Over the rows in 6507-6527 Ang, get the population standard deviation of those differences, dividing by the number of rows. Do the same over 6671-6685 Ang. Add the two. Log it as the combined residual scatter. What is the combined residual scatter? 0.32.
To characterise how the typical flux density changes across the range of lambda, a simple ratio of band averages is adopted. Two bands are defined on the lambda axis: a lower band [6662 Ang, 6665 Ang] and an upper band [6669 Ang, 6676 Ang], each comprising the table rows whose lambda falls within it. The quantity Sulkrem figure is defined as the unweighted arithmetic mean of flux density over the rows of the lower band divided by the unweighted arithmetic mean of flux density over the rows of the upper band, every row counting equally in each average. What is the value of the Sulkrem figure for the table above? 0.99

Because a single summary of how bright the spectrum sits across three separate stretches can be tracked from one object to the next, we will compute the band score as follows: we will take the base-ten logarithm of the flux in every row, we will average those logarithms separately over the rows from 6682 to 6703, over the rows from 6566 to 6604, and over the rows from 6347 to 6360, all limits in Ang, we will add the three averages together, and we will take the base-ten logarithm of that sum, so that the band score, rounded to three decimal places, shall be 0.567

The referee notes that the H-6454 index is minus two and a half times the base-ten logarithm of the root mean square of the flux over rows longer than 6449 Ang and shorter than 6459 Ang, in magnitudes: -3.10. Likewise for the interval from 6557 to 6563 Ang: -3.02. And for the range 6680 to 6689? -3.06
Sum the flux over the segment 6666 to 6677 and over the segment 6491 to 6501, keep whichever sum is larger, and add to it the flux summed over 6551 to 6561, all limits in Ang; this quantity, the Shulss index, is 232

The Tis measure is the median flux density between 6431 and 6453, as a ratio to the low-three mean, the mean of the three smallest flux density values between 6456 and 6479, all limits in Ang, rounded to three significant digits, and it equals 1.01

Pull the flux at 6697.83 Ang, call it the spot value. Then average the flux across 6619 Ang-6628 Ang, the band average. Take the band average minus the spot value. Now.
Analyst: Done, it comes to 1.2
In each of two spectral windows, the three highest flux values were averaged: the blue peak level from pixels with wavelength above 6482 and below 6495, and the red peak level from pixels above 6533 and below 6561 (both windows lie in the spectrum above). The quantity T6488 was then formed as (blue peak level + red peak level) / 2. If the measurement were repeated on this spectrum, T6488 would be 17.7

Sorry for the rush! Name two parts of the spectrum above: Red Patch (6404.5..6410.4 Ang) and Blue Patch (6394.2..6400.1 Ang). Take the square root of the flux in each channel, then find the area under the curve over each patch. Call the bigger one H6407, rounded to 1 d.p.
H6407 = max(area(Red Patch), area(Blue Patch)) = 24.9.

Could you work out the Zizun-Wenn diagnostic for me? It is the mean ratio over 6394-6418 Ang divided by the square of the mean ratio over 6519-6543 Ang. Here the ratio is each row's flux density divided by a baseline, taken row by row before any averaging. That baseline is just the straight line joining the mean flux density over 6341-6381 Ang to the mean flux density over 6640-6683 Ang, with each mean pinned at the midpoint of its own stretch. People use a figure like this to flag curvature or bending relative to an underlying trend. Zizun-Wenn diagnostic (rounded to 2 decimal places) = 0.97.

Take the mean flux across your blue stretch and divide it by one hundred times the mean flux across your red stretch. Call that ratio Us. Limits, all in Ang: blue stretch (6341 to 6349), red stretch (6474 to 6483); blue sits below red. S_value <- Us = 0.0094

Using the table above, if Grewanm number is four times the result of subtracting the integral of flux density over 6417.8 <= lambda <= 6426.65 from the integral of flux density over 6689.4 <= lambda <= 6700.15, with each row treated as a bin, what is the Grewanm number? 100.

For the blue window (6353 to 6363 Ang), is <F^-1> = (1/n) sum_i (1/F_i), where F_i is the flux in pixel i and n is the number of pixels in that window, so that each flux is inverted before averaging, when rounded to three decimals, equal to 0.060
